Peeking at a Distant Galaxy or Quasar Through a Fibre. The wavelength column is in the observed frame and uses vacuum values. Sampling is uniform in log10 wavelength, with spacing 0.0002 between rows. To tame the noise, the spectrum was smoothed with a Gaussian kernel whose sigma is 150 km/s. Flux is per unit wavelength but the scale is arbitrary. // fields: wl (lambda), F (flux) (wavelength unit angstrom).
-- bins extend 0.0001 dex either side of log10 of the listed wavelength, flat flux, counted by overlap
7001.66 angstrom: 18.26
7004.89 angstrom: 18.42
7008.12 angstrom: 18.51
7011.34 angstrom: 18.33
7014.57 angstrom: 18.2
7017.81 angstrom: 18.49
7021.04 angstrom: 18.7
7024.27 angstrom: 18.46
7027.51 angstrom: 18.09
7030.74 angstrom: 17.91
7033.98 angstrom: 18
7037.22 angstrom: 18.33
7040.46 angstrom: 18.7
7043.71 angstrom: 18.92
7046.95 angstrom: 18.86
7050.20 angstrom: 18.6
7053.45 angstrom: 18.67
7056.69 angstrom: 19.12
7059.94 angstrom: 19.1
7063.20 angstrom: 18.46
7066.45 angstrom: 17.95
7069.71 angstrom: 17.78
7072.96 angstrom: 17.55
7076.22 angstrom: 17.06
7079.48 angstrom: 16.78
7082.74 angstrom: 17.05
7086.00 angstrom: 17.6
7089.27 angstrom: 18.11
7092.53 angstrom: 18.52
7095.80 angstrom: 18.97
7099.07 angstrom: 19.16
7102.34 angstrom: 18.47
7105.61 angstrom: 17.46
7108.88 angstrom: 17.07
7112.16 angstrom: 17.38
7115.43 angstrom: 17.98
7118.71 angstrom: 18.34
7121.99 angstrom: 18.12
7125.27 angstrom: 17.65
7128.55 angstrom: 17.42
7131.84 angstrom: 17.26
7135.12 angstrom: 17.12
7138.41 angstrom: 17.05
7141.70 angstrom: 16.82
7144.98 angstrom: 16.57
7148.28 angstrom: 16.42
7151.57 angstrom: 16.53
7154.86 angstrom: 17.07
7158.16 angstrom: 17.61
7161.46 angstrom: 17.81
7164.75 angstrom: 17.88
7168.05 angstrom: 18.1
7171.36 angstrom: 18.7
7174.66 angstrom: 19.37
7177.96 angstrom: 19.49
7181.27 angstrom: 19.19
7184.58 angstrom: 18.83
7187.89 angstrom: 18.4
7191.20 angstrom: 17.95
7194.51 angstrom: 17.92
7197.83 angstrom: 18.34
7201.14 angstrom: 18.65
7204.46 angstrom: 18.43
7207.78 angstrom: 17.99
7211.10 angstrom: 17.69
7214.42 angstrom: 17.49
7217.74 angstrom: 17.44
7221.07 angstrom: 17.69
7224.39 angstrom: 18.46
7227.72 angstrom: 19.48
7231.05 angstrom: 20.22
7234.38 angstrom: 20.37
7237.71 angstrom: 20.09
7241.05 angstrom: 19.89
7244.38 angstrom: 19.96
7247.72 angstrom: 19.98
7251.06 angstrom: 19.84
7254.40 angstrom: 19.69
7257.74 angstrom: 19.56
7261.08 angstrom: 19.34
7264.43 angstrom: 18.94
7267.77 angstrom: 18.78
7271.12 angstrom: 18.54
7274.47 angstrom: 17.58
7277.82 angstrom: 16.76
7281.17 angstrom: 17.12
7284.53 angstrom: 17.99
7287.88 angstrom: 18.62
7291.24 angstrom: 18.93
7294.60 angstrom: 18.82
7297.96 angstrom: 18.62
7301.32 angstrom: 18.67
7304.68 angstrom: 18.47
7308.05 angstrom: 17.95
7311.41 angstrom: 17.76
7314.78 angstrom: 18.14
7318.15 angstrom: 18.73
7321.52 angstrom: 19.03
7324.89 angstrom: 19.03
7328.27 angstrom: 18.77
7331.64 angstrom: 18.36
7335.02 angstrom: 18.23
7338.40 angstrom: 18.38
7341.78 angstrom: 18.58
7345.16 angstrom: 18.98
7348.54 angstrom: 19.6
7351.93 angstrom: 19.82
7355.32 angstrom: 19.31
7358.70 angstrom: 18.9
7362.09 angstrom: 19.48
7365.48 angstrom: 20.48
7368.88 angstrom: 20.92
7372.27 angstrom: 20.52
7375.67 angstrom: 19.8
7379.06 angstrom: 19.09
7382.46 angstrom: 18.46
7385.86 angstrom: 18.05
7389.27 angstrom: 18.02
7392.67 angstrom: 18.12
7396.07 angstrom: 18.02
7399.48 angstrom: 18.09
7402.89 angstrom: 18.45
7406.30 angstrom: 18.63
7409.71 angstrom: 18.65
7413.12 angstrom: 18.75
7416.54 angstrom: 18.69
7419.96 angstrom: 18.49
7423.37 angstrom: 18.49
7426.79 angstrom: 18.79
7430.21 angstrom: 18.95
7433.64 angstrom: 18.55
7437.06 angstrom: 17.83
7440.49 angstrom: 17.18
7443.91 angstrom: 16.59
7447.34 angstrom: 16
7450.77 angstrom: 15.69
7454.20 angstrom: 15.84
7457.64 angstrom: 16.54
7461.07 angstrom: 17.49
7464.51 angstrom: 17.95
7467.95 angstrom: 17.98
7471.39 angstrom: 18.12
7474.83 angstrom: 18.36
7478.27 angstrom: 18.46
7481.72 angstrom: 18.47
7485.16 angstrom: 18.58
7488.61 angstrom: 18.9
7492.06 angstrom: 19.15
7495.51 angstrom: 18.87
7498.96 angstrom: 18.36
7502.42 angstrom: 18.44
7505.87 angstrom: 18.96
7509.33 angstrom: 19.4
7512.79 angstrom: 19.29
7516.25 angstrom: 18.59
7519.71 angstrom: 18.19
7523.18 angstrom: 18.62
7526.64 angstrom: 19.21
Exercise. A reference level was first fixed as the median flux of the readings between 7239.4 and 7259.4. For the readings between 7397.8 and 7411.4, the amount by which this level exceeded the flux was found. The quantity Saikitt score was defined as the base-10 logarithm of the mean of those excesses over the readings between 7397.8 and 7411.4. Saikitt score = 0.15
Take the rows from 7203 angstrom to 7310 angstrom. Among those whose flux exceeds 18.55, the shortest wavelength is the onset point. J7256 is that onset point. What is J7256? 7227.72 angstrom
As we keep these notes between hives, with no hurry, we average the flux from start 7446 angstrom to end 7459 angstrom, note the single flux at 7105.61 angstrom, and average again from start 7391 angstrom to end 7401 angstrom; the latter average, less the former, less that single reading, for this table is -15.4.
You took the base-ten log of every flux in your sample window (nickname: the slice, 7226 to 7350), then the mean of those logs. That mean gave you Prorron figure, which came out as 1.28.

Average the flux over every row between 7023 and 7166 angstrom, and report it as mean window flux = 17.9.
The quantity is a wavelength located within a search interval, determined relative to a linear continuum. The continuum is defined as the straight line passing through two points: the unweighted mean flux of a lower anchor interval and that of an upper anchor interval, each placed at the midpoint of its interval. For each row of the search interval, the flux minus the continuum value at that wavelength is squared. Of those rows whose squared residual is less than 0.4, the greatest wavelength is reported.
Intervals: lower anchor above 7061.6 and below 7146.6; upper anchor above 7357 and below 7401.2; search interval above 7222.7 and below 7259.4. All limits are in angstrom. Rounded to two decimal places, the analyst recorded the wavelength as 7224.39 angstrom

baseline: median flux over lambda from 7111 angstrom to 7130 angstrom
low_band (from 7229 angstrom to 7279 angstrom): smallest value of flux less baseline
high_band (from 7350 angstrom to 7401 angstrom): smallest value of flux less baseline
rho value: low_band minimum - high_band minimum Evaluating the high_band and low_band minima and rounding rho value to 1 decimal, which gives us -1.3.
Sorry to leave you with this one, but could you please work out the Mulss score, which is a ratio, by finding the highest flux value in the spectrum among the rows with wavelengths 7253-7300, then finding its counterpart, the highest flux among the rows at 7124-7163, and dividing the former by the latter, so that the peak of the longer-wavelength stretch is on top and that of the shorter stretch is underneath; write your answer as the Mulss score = 1.11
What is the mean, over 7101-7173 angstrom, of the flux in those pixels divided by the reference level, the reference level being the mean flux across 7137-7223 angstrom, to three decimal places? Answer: 0.977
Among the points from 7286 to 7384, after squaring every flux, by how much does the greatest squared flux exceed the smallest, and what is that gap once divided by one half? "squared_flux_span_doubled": 244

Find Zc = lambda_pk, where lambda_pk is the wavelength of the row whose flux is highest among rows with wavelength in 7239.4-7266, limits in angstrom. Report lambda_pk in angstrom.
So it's 7247.72 angstrom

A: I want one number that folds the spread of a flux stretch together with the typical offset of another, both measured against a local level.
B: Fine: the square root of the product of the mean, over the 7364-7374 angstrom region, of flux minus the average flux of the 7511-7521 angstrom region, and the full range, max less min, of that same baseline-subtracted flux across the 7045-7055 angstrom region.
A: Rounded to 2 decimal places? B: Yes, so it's 0.71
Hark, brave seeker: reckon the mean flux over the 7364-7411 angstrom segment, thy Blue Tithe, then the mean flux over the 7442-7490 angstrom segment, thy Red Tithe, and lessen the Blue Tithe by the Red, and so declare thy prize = 1.5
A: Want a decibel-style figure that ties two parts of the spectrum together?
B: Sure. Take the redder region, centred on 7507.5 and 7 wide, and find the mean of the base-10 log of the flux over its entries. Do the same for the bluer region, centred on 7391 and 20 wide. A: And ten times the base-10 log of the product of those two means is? 2.08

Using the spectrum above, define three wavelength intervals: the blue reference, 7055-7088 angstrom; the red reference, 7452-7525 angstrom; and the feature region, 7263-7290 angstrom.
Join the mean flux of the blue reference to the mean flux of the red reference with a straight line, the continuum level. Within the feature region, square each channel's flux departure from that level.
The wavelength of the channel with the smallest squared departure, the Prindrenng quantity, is 7284.53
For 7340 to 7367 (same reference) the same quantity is 7341.78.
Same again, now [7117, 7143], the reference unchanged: 7121.99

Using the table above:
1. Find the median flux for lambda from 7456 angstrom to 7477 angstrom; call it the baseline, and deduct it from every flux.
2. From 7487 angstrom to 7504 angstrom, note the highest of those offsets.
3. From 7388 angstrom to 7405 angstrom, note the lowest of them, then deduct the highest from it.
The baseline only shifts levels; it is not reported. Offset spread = -1.1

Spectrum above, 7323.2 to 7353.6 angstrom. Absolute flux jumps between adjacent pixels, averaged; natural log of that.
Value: -1.2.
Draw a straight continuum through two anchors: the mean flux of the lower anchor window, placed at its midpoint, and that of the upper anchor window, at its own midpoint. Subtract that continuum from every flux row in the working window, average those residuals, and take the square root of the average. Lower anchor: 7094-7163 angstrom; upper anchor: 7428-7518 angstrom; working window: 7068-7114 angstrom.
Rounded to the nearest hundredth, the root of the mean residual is 0.55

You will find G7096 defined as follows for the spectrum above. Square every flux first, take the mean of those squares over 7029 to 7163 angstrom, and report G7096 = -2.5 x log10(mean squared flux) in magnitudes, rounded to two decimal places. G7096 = -6.26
